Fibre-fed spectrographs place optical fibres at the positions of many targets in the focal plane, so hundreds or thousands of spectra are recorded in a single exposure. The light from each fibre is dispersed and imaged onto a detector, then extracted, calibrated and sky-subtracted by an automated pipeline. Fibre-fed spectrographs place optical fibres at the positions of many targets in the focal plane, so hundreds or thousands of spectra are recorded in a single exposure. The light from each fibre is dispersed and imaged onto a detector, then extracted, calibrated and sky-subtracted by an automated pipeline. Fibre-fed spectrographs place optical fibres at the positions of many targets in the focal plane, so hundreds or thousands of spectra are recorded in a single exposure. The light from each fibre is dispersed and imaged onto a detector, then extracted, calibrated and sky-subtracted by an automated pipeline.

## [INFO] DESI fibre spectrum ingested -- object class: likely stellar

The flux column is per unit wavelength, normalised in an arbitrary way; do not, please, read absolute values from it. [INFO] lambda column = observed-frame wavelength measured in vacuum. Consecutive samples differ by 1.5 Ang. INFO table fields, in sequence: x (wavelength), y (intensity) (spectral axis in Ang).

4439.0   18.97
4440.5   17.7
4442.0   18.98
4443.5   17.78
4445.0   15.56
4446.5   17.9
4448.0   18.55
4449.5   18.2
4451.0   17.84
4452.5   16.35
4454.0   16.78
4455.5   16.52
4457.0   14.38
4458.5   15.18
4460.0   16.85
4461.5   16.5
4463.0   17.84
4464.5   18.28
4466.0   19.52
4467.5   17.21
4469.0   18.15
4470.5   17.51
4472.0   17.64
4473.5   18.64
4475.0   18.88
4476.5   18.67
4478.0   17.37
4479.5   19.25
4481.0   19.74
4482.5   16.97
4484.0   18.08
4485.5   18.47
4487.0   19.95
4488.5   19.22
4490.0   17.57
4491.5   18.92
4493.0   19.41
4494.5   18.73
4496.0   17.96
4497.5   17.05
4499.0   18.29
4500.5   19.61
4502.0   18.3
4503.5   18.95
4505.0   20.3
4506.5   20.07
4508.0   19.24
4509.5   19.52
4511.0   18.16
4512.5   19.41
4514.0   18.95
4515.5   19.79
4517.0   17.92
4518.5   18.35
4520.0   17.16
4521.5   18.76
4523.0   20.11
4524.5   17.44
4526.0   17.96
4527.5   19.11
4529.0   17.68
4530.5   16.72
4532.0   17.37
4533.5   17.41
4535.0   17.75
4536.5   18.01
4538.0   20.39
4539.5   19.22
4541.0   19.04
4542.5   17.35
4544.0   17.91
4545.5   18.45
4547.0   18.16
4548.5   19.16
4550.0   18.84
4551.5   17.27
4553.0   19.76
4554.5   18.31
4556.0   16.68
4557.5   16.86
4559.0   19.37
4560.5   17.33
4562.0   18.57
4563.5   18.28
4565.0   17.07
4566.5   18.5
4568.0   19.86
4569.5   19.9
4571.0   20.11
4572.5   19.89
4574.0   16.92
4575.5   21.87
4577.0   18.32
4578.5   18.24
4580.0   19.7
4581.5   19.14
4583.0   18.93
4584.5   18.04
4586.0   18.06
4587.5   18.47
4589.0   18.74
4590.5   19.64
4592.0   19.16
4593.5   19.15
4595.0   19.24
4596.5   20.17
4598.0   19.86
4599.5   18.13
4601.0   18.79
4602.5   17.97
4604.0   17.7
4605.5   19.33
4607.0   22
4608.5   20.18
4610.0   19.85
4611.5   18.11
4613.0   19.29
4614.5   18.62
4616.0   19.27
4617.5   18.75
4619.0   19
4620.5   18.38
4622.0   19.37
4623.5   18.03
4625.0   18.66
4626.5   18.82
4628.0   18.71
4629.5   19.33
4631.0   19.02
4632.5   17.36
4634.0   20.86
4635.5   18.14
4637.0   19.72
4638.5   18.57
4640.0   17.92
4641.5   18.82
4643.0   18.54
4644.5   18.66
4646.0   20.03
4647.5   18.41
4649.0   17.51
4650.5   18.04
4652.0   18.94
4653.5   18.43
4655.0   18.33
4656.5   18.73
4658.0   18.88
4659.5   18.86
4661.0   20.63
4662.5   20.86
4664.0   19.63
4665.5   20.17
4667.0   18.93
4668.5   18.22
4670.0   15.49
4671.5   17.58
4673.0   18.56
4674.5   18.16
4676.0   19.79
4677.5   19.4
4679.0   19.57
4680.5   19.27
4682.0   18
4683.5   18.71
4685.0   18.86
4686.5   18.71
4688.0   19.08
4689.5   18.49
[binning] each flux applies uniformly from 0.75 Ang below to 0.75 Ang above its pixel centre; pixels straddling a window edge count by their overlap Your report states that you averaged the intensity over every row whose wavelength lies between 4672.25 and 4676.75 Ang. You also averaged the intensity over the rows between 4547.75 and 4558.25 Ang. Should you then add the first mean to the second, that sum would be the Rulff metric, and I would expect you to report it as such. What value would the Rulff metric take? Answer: 37.0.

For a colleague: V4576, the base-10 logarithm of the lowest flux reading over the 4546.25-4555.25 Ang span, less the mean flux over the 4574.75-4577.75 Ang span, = -18.9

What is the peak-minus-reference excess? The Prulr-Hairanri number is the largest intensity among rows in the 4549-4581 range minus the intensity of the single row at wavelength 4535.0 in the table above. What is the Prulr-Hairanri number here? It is 4.1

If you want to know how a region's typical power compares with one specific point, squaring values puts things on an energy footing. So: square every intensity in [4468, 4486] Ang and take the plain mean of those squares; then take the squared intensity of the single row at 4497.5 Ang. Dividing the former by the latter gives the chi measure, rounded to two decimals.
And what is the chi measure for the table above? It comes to 1.15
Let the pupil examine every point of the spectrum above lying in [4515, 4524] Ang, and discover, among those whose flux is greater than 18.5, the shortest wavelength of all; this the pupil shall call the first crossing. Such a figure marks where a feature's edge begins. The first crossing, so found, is 4515.5 Ang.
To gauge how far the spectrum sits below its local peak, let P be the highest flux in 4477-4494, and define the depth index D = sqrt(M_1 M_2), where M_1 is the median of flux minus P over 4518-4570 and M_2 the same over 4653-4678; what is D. 1.35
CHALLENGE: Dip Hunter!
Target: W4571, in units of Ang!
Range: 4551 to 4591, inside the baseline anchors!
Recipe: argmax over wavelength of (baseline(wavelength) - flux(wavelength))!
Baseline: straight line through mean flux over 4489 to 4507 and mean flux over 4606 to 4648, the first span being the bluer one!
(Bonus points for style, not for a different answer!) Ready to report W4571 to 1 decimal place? 4556.0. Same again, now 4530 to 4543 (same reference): 4530.5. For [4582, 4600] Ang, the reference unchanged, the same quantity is 4584.5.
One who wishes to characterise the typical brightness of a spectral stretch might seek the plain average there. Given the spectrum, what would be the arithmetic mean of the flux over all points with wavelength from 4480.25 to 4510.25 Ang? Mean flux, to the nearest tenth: 18.8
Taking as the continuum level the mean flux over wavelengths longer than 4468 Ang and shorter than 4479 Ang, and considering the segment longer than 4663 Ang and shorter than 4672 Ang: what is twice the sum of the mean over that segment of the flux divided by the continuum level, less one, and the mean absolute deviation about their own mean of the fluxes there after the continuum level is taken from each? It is 2.5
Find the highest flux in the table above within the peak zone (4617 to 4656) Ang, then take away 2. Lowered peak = 18.9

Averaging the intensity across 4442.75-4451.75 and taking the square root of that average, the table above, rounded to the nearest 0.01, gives 4.20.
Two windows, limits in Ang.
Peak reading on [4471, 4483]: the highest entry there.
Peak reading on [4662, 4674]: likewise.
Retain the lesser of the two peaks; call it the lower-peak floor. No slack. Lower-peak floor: 19.7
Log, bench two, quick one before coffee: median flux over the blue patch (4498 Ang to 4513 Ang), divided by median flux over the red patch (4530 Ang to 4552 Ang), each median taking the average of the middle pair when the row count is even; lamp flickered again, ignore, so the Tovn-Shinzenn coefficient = 1.07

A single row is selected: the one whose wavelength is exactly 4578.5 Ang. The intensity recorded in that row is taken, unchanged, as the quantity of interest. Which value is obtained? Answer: 18.24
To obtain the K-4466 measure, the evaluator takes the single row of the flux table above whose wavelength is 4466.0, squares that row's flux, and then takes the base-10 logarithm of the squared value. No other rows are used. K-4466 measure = 2.58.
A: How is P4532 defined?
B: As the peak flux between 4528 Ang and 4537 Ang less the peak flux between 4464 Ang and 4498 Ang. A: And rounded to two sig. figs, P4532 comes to -1.9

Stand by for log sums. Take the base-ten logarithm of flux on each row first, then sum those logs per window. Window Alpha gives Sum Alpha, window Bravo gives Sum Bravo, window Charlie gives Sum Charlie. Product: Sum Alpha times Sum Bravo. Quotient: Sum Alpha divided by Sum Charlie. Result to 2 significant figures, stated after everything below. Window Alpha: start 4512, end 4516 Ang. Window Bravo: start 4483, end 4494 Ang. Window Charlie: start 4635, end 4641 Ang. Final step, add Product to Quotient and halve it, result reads 18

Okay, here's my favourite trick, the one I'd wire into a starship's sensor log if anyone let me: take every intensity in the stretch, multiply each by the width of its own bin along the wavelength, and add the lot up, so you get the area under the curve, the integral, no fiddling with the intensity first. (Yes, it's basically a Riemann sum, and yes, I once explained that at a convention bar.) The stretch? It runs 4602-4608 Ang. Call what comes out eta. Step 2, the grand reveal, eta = 116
